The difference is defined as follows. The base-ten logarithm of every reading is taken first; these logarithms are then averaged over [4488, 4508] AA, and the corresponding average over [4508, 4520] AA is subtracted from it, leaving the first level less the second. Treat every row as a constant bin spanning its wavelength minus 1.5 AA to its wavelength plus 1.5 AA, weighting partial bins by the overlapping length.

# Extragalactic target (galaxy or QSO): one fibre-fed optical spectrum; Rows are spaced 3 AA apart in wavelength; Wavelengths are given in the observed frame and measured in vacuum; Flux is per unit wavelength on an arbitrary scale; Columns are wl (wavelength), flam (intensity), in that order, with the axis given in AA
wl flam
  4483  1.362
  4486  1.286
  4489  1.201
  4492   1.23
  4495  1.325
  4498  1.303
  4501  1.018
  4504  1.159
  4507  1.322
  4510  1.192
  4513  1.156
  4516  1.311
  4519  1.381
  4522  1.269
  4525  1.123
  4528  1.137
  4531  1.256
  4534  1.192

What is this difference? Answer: -0.014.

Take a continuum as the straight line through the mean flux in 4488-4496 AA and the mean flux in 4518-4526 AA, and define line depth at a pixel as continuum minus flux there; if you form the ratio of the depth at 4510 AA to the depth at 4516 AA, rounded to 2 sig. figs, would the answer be -1.2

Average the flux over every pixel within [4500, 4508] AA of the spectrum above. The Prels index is 1.17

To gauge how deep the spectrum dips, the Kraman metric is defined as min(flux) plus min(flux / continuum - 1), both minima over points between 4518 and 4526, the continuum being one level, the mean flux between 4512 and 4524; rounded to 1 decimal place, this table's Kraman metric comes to 1.0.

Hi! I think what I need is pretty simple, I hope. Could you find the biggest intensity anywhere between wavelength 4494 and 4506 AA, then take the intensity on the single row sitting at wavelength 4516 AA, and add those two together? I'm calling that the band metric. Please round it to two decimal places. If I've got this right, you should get 2.64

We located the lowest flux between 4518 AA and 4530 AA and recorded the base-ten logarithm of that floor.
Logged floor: 0.050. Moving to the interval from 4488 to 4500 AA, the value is 0.080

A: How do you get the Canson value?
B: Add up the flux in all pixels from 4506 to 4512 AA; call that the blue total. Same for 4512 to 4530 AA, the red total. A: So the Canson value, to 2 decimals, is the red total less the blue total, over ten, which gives 0.49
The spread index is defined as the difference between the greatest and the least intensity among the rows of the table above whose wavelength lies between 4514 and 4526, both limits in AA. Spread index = 0.26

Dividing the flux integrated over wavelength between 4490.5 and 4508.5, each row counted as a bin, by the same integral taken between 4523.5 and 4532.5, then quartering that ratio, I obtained 0.52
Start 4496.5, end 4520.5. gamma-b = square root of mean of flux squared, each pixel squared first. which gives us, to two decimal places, 1.24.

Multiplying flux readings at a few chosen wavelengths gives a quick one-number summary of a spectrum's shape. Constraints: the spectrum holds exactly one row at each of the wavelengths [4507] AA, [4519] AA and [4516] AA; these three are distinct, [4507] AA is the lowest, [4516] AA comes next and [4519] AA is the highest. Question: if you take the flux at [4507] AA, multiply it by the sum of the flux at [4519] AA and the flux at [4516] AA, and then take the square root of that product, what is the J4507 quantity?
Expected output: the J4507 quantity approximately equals 1.89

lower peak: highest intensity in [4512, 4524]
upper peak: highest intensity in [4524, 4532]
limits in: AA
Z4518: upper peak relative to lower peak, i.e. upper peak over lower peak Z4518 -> 0.91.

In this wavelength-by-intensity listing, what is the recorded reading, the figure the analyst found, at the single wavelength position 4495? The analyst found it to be 1.325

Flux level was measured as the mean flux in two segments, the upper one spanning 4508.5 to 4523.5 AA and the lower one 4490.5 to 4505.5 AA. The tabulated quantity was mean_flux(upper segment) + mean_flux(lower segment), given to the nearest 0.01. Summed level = 2.47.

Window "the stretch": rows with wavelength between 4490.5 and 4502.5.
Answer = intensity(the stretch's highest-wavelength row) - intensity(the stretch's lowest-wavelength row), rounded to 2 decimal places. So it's -0.21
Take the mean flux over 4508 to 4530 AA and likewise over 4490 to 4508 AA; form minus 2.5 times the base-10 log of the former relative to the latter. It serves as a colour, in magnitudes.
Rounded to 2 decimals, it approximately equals 0.00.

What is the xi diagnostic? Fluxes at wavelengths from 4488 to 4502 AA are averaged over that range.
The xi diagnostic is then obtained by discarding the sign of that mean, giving 1.22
